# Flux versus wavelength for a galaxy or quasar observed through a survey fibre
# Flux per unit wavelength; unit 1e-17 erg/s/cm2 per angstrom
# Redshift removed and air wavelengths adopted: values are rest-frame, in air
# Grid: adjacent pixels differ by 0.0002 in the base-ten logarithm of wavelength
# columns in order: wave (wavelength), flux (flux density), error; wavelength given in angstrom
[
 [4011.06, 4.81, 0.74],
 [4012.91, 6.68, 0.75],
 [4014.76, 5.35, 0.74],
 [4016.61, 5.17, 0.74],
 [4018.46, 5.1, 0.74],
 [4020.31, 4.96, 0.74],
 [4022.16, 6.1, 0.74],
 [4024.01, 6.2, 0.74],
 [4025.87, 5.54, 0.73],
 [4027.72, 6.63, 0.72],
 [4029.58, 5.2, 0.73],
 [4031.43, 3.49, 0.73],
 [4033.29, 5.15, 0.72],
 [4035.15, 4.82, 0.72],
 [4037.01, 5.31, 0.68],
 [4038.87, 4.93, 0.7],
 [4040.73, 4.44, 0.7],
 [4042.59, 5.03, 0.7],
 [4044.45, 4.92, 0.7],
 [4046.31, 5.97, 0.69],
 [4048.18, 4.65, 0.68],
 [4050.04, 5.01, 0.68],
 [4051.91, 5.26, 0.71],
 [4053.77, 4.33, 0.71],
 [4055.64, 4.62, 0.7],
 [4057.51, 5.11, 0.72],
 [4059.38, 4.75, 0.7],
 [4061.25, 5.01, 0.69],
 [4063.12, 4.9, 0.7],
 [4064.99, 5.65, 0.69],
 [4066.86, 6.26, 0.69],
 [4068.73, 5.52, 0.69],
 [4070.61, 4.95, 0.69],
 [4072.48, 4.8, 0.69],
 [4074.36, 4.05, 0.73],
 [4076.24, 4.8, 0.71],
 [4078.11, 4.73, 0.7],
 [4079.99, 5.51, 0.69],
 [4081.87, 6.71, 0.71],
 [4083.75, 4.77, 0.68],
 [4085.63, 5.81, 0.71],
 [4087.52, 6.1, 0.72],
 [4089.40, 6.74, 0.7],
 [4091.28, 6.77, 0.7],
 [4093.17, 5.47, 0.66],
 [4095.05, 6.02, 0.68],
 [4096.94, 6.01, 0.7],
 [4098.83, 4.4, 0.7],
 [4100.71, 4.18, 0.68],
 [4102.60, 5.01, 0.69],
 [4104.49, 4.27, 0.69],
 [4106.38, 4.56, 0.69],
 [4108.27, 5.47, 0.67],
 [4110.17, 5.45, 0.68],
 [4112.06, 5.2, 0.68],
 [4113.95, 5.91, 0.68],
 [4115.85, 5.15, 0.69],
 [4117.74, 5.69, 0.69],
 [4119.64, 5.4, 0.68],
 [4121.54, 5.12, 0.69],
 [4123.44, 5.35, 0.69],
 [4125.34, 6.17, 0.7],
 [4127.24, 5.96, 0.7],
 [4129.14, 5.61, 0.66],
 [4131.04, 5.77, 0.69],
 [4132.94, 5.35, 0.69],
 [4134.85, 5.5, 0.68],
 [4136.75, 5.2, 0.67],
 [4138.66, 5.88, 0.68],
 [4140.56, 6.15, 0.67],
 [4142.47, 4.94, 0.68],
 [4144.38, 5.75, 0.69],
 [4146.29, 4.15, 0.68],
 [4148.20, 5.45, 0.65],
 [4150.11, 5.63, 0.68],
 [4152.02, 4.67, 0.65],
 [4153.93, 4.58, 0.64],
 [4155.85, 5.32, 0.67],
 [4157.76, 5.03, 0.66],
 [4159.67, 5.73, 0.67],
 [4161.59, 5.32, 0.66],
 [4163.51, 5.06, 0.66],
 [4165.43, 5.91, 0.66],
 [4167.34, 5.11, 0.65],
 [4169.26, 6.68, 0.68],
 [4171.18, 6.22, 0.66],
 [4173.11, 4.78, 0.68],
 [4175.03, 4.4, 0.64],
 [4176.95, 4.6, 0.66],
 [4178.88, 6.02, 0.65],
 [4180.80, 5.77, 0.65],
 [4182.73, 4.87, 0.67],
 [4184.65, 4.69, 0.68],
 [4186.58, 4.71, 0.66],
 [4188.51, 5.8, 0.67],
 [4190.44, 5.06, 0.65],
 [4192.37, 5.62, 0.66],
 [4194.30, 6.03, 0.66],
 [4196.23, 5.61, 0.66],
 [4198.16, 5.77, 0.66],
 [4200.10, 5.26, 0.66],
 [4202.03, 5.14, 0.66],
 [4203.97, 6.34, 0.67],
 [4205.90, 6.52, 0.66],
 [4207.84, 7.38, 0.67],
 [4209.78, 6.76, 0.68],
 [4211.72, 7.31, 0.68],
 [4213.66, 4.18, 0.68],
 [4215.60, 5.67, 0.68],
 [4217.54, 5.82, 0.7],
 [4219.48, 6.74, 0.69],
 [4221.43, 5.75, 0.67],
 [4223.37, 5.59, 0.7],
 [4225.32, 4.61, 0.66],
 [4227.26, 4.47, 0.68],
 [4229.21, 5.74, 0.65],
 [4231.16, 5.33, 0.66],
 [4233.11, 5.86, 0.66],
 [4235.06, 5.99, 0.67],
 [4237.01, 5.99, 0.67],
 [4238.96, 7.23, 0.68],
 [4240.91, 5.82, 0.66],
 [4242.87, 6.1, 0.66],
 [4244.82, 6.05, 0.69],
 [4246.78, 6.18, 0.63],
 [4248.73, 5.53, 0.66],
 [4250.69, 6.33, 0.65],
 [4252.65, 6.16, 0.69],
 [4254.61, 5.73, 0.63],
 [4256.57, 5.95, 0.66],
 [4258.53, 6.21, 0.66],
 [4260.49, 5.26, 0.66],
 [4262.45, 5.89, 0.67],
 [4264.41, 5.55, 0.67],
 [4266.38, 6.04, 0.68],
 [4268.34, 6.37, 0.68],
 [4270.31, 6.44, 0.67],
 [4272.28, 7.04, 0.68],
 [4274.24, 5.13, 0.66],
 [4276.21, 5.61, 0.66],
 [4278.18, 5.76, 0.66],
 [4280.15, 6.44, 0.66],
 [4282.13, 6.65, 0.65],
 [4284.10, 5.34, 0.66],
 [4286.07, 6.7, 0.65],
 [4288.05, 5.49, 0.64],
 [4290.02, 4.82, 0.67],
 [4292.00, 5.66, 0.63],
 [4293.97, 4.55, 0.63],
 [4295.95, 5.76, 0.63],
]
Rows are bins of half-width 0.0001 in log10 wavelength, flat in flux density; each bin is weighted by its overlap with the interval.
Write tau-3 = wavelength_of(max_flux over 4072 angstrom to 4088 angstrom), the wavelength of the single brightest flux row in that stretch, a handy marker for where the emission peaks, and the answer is 4081.87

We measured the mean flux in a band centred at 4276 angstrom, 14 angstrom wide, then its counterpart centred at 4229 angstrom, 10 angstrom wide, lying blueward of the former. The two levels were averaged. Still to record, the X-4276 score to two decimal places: 5.68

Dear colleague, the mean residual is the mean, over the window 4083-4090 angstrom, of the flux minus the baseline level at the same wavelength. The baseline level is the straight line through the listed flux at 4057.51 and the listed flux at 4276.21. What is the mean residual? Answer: 0.7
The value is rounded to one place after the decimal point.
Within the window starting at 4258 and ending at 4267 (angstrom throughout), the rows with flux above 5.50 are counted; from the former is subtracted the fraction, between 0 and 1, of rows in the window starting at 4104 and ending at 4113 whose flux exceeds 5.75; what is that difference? 4.0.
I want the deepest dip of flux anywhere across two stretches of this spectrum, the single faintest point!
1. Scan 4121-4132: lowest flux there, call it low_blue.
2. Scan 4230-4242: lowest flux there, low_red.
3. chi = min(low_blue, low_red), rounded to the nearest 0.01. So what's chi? 5.12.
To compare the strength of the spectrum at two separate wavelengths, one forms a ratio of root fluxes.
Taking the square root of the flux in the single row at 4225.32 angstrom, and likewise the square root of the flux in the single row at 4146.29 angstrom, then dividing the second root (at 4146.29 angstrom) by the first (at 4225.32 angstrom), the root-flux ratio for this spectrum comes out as 0.95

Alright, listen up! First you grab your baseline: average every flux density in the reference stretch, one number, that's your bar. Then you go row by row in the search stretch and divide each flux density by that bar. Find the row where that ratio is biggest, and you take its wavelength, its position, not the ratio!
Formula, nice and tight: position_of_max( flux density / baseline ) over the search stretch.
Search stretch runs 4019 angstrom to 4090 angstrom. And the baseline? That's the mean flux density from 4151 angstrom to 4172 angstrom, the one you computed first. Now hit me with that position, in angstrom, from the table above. 4089.40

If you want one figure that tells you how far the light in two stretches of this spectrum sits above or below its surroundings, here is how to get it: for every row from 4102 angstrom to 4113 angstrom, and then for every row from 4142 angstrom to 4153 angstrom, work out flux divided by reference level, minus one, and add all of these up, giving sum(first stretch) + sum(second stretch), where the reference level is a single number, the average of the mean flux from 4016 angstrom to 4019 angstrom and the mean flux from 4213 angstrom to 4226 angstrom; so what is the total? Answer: -0.6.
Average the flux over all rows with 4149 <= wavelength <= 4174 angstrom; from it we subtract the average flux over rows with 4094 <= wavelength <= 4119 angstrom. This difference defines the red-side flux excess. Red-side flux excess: 0.21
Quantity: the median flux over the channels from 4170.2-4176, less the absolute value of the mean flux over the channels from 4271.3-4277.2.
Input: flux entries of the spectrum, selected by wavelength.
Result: -1.15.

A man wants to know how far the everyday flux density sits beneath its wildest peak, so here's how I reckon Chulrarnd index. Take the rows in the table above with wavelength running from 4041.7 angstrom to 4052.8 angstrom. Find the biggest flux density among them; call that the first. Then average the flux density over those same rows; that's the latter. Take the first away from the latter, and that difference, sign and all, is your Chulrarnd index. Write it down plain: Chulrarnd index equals -0.83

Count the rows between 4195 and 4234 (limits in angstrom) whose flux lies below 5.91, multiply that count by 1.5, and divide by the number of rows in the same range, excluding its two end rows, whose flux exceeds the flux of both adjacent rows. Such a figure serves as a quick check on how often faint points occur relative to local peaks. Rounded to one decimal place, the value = 4.2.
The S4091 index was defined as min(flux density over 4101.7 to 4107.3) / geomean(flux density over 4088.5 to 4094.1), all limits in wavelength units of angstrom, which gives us 0.68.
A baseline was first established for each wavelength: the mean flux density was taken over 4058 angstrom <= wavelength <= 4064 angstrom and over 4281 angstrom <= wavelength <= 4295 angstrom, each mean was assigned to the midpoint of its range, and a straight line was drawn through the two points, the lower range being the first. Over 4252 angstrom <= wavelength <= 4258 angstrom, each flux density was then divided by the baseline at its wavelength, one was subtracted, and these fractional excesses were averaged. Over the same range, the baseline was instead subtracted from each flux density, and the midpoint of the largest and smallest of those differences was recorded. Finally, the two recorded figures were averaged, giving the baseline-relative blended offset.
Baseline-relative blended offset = 0.3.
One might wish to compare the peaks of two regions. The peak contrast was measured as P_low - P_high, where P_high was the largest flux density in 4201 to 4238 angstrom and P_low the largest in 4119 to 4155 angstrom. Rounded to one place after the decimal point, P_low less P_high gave -1.2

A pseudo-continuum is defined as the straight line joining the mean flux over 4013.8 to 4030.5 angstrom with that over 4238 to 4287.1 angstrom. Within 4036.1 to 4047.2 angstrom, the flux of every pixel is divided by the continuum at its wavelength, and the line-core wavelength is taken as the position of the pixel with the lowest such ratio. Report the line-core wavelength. 4040.73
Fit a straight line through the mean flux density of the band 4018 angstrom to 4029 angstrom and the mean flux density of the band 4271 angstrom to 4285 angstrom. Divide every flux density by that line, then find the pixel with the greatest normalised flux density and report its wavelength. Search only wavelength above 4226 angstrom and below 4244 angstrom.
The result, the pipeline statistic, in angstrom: 4238.96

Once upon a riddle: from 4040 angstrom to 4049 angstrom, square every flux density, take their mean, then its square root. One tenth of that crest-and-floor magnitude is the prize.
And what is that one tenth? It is 0.503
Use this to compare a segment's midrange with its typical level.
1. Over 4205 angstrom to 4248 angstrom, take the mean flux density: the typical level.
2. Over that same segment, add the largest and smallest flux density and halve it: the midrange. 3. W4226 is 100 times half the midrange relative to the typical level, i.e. 48.5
